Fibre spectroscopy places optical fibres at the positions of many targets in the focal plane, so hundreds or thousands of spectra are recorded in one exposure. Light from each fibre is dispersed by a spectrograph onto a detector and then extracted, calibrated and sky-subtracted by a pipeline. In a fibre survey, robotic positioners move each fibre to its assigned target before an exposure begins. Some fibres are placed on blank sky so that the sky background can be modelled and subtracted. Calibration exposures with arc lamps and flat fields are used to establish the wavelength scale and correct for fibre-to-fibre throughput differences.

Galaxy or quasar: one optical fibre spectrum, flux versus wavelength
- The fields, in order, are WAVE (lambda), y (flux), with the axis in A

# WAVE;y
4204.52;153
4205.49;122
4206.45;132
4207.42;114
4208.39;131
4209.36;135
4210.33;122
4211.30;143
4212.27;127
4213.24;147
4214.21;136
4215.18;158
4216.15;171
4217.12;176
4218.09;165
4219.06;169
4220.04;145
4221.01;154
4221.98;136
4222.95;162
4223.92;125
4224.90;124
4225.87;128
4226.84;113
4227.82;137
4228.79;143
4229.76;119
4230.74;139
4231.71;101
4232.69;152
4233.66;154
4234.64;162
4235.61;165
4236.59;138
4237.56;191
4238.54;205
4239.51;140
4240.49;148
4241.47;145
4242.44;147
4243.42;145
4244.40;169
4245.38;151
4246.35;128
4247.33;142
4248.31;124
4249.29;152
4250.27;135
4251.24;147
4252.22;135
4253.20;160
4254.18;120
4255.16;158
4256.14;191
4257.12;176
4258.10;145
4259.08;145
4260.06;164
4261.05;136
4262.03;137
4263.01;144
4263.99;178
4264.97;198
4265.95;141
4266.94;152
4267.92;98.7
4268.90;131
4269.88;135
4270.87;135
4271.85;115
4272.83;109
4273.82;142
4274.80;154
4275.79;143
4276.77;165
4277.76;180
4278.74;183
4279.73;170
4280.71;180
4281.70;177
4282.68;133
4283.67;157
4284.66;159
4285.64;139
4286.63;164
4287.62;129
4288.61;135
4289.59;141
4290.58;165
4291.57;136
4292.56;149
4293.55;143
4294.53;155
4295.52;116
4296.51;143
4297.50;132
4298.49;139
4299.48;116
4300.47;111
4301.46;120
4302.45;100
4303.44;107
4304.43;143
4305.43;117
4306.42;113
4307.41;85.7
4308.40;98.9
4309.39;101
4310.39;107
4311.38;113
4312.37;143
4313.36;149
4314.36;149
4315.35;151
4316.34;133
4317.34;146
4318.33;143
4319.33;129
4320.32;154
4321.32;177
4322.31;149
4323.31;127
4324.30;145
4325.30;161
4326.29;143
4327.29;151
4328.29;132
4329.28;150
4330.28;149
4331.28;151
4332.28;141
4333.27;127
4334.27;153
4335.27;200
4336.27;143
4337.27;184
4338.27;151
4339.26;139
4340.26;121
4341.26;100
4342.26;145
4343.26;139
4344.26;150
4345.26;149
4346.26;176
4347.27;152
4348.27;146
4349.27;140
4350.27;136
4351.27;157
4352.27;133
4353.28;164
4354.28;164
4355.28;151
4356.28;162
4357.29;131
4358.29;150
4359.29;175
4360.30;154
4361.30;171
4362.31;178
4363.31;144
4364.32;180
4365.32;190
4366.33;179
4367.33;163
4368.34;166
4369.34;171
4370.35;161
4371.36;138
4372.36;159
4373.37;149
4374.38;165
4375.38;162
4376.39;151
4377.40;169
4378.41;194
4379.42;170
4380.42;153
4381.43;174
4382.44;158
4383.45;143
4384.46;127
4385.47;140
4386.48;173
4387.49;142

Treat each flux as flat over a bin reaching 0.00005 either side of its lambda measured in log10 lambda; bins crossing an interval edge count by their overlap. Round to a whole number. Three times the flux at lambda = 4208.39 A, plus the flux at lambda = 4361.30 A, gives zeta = 564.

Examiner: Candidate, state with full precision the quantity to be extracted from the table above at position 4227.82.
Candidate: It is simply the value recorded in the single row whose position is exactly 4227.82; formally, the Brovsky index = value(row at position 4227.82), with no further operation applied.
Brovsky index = 137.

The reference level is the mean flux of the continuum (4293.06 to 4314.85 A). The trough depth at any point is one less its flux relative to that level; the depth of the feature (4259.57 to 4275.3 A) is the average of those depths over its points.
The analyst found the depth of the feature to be -0.16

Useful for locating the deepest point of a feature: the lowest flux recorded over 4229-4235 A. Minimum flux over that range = 101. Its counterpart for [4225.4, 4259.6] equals 101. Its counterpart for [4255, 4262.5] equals 136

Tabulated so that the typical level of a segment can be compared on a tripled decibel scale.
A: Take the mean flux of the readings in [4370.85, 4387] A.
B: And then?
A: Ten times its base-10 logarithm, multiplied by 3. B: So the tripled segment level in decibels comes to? 65.9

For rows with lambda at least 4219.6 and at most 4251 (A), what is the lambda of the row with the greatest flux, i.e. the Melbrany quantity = 4238.54 A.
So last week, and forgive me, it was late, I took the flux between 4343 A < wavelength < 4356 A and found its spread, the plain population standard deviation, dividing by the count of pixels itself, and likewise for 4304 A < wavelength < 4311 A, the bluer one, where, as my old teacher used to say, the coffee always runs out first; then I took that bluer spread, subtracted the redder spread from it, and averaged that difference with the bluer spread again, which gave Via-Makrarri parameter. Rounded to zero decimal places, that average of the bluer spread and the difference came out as 11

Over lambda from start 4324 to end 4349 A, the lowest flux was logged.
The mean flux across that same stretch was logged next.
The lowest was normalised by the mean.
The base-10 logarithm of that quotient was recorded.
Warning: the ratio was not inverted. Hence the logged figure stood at -0.17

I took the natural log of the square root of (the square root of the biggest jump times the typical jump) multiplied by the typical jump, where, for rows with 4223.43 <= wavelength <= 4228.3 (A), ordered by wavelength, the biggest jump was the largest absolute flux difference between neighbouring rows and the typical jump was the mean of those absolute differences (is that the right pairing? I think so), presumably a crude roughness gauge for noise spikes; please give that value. 2.59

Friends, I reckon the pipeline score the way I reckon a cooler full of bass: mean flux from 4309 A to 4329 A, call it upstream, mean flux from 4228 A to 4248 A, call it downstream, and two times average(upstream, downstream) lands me 289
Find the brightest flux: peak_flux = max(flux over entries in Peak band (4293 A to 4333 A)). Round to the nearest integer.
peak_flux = 177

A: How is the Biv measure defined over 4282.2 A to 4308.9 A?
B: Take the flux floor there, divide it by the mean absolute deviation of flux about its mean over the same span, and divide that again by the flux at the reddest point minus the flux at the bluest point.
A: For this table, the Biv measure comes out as -0.15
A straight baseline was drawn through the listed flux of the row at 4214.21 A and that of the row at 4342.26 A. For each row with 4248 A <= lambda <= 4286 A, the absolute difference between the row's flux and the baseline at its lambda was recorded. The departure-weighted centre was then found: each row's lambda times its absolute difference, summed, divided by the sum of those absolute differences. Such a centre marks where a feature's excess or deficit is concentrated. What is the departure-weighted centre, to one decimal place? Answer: 4268.2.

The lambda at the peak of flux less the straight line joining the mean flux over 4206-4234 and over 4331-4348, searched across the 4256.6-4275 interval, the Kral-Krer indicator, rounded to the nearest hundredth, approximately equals 4264.97 A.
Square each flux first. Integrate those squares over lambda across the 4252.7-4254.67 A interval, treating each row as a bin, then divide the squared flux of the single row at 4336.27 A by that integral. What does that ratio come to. 0.52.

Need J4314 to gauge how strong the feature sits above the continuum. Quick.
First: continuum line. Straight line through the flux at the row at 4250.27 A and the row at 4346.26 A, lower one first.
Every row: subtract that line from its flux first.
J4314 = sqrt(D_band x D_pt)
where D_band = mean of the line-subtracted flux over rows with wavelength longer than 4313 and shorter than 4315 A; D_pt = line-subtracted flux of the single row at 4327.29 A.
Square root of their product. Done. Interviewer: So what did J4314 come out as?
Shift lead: 15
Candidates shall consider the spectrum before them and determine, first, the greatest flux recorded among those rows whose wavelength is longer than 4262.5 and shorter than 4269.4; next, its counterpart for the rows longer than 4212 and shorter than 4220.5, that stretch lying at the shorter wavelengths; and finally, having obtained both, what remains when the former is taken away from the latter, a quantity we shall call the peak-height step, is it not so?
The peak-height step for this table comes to -22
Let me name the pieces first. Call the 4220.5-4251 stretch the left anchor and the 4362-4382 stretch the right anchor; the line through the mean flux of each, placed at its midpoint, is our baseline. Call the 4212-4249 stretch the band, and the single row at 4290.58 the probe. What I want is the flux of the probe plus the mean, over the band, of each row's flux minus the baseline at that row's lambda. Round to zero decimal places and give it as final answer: 168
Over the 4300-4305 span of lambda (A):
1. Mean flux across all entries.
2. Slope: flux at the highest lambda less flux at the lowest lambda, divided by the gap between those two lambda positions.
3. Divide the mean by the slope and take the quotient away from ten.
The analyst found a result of -4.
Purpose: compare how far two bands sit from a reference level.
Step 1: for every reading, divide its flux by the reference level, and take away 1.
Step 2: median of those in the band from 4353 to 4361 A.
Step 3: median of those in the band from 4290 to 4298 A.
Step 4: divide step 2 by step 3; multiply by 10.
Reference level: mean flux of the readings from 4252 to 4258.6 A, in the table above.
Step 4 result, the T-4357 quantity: -2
